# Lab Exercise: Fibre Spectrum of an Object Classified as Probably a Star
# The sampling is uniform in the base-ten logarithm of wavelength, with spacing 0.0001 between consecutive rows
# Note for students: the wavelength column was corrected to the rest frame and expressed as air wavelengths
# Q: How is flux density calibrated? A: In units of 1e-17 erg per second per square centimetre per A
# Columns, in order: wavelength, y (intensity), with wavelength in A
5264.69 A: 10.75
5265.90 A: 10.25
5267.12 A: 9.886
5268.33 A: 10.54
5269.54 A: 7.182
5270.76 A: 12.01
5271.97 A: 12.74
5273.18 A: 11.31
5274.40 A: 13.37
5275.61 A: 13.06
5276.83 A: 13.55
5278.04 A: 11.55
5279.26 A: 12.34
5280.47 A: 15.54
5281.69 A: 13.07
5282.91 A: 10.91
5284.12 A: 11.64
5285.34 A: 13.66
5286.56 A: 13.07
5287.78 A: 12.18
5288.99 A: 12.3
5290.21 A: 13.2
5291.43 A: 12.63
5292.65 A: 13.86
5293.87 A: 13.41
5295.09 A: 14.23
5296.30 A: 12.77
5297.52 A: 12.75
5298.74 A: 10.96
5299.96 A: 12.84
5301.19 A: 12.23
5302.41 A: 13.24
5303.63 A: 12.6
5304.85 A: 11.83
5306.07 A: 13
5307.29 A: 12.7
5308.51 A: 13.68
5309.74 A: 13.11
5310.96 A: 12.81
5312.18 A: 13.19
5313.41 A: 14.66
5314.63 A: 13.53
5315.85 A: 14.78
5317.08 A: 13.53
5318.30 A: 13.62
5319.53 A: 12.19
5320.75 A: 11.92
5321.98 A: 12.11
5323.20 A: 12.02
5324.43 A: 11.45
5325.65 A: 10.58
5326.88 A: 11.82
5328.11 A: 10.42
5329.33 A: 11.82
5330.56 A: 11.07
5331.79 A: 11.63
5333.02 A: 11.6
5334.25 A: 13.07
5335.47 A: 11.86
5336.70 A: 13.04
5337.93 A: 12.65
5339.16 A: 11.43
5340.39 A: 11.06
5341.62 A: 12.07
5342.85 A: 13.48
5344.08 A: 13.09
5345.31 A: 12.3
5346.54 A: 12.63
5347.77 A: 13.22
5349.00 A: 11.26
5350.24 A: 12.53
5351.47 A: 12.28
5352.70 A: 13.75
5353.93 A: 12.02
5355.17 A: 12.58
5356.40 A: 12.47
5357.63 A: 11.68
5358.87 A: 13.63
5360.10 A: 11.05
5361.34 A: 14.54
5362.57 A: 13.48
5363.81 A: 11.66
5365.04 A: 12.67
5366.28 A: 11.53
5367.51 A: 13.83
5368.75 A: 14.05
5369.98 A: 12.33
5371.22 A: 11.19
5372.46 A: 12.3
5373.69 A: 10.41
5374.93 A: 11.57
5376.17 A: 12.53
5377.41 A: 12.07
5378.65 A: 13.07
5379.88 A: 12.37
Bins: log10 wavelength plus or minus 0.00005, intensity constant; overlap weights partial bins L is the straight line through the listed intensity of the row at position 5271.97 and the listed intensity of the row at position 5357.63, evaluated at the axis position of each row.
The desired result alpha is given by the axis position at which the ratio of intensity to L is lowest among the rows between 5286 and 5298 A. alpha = 5287.78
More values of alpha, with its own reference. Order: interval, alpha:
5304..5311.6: 5304.85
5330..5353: 5330.56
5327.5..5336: 5328.11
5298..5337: 5328.11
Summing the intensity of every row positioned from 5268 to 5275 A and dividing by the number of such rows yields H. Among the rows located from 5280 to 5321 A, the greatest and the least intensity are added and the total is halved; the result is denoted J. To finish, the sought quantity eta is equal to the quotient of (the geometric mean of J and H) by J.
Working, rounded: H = 11.2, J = 13.2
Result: 0.92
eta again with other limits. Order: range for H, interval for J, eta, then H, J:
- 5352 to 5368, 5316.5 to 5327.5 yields 1.02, 12.7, 12.1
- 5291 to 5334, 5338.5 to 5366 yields 0.99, 12.6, 12.8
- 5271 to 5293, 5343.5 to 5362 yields 1.00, 12.8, 12.8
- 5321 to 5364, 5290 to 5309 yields 0.98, 12.2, 12.6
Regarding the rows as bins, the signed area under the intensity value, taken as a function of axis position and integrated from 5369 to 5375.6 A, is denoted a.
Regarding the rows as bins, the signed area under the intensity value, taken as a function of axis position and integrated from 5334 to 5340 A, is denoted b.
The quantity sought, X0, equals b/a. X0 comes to 0.96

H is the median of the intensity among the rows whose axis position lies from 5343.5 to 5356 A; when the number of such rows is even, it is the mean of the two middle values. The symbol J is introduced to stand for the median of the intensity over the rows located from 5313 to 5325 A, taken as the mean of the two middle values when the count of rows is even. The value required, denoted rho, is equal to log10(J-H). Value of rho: -0.52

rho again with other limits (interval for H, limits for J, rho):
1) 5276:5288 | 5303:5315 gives -0.46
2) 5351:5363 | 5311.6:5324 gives -0.08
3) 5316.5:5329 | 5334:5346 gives -0.30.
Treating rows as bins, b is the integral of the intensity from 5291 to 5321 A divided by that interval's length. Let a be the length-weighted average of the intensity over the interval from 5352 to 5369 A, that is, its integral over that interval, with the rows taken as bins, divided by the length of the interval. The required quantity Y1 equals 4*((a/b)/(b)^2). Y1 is 0.0229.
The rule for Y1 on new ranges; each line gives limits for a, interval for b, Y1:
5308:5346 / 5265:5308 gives 0.0264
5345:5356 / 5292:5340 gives 0.0253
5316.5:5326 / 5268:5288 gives 0.0267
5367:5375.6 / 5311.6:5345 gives 0.0259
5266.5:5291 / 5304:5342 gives 0.0255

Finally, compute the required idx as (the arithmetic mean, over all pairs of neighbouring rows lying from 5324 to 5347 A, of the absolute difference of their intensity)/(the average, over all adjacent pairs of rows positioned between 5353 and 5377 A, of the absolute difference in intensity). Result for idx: 0.64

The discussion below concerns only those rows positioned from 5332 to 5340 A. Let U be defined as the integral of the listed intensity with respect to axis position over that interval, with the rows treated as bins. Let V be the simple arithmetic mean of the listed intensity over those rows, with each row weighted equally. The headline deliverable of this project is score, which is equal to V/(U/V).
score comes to 1.54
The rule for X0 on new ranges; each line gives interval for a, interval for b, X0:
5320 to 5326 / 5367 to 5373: 1.09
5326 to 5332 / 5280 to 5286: 1.14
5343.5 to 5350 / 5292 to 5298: 0.99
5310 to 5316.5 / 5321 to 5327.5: 0.84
